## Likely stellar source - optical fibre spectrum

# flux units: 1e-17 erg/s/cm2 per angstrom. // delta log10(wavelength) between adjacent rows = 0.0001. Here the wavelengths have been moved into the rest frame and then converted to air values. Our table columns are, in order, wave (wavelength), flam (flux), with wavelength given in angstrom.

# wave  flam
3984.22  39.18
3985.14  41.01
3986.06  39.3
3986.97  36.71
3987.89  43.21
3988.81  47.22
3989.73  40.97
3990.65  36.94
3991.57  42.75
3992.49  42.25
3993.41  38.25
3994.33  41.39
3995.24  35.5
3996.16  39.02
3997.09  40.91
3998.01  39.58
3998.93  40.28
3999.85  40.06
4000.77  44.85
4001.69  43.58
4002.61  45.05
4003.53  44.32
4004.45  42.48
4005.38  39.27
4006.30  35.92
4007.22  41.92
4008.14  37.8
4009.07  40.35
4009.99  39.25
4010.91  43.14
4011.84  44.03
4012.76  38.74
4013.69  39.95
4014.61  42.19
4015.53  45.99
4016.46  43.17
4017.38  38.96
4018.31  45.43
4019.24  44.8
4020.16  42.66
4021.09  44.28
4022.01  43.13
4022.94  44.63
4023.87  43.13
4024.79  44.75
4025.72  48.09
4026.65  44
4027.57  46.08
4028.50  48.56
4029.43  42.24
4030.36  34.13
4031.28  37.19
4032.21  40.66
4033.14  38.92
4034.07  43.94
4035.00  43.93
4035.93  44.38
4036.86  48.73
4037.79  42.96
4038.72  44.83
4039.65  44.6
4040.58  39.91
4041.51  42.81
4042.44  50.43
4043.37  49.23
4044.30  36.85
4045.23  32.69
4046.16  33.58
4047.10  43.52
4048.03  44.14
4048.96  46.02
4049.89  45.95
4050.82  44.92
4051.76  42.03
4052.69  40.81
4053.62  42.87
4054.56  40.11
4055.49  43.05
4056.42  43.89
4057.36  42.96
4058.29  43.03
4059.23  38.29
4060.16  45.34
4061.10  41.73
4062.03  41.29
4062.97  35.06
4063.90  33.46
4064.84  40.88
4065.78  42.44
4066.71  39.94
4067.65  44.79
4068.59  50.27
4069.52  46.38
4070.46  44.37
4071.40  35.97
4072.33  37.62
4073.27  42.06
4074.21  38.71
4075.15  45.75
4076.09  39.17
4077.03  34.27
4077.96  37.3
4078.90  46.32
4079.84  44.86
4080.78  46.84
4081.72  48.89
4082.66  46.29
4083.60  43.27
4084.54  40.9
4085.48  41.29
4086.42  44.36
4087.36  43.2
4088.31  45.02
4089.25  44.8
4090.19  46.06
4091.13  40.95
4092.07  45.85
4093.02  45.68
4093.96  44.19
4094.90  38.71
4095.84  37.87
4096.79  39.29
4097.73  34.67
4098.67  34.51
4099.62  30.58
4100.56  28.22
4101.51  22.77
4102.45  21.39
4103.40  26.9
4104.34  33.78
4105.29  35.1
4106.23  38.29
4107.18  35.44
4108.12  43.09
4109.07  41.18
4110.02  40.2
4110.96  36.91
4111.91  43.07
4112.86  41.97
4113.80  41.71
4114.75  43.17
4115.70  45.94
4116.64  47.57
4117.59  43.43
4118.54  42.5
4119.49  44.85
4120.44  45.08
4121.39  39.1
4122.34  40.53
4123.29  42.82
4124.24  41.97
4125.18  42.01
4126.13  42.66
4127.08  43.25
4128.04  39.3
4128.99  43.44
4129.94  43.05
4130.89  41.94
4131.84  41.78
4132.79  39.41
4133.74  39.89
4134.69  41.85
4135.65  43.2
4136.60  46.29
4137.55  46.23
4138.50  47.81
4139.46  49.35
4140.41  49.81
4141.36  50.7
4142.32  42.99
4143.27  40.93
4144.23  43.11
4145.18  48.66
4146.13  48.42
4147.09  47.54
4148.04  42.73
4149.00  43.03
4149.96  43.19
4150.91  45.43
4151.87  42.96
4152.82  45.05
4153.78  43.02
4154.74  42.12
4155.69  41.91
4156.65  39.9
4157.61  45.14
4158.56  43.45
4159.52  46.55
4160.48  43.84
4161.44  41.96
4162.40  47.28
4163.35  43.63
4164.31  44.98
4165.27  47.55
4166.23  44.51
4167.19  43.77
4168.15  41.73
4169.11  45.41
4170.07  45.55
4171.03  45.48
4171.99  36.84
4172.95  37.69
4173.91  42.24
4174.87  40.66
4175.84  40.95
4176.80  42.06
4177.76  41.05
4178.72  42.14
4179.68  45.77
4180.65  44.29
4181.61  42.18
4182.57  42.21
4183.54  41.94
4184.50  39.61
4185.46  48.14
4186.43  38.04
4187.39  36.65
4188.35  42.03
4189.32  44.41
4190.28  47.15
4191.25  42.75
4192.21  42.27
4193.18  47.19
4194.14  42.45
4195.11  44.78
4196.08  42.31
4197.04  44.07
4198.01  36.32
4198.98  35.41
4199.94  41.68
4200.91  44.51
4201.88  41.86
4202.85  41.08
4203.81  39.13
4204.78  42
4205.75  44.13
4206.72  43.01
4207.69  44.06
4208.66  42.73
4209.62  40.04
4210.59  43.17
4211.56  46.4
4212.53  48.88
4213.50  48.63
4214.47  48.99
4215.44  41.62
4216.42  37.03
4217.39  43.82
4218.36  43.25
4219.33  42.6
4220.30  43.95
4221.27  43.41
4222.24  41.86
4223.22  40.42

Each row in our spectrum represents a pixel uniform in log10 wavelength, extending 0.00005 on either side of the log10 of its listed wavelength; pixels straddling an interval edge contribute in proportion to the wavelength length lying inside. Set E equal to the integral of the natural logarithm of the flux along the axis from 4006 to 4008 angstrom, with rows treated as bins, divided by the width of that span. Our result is 3.67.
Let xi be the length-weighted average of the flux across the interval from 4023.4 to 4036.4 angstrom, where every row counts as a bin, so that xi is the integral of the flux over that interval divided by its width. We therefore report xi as 42.9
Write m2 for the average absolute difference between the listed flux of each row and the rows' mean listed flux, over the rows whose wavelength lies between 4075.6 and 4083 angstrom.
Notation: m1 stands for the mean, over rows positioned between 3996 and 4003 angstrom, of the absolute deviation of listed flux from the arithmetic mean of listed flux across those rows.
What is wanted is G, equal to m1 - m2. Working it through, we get -2.4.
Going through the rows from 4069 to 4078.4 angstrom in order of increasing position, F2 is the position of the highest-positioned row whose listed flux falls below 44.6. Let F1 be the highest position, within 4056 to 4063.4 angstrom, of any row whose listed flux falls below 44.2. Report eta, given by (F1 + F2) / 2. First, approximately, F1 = 4062.97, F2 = 4077.96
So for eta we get 4070.5 angstrom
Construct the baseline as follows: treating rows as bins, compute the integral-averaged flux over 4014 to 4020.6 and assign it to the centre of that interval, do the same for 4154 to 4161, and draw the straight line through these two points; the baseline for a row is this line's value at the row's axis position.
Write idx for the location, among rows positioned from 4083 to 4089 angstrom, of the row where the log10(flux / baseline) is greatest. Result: 4088.31 angstrom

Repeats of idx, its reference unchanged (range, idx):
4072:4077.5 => 4075.15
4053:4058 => 4056.42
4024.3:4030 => 4028.50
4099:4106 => 4105.29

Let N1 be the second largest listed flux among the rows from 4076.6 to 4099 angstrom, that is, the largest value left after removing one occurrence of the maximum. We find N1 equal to 46.84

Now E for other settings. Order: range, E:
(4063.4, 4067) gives 3.67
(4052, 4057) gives 3.74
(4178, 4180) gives 3.78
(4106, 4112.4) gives 3.68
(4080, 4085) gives 3.81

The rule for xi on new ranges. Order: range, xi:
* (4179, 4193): 42.8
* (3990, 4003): 40.7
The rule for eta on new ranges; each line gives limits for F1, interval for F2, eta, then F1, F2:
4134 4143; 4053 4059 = 4100.3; 4142.32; 4058.29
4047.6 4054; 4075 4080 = 4065.8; 4053.62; 4077.96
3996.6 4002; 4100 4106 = 4053.5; 4001.69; 4105.29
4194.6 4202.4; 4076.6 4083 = 4139.9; 4201.88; 4077.96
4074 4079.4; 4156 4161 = 4119.2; 4077.96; 4160.48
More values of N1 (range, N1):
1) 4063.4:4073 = 46.38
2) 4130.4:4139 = 46.29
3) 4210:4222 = 48.88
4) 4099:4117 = 45.94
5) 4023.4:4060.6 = 49.23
